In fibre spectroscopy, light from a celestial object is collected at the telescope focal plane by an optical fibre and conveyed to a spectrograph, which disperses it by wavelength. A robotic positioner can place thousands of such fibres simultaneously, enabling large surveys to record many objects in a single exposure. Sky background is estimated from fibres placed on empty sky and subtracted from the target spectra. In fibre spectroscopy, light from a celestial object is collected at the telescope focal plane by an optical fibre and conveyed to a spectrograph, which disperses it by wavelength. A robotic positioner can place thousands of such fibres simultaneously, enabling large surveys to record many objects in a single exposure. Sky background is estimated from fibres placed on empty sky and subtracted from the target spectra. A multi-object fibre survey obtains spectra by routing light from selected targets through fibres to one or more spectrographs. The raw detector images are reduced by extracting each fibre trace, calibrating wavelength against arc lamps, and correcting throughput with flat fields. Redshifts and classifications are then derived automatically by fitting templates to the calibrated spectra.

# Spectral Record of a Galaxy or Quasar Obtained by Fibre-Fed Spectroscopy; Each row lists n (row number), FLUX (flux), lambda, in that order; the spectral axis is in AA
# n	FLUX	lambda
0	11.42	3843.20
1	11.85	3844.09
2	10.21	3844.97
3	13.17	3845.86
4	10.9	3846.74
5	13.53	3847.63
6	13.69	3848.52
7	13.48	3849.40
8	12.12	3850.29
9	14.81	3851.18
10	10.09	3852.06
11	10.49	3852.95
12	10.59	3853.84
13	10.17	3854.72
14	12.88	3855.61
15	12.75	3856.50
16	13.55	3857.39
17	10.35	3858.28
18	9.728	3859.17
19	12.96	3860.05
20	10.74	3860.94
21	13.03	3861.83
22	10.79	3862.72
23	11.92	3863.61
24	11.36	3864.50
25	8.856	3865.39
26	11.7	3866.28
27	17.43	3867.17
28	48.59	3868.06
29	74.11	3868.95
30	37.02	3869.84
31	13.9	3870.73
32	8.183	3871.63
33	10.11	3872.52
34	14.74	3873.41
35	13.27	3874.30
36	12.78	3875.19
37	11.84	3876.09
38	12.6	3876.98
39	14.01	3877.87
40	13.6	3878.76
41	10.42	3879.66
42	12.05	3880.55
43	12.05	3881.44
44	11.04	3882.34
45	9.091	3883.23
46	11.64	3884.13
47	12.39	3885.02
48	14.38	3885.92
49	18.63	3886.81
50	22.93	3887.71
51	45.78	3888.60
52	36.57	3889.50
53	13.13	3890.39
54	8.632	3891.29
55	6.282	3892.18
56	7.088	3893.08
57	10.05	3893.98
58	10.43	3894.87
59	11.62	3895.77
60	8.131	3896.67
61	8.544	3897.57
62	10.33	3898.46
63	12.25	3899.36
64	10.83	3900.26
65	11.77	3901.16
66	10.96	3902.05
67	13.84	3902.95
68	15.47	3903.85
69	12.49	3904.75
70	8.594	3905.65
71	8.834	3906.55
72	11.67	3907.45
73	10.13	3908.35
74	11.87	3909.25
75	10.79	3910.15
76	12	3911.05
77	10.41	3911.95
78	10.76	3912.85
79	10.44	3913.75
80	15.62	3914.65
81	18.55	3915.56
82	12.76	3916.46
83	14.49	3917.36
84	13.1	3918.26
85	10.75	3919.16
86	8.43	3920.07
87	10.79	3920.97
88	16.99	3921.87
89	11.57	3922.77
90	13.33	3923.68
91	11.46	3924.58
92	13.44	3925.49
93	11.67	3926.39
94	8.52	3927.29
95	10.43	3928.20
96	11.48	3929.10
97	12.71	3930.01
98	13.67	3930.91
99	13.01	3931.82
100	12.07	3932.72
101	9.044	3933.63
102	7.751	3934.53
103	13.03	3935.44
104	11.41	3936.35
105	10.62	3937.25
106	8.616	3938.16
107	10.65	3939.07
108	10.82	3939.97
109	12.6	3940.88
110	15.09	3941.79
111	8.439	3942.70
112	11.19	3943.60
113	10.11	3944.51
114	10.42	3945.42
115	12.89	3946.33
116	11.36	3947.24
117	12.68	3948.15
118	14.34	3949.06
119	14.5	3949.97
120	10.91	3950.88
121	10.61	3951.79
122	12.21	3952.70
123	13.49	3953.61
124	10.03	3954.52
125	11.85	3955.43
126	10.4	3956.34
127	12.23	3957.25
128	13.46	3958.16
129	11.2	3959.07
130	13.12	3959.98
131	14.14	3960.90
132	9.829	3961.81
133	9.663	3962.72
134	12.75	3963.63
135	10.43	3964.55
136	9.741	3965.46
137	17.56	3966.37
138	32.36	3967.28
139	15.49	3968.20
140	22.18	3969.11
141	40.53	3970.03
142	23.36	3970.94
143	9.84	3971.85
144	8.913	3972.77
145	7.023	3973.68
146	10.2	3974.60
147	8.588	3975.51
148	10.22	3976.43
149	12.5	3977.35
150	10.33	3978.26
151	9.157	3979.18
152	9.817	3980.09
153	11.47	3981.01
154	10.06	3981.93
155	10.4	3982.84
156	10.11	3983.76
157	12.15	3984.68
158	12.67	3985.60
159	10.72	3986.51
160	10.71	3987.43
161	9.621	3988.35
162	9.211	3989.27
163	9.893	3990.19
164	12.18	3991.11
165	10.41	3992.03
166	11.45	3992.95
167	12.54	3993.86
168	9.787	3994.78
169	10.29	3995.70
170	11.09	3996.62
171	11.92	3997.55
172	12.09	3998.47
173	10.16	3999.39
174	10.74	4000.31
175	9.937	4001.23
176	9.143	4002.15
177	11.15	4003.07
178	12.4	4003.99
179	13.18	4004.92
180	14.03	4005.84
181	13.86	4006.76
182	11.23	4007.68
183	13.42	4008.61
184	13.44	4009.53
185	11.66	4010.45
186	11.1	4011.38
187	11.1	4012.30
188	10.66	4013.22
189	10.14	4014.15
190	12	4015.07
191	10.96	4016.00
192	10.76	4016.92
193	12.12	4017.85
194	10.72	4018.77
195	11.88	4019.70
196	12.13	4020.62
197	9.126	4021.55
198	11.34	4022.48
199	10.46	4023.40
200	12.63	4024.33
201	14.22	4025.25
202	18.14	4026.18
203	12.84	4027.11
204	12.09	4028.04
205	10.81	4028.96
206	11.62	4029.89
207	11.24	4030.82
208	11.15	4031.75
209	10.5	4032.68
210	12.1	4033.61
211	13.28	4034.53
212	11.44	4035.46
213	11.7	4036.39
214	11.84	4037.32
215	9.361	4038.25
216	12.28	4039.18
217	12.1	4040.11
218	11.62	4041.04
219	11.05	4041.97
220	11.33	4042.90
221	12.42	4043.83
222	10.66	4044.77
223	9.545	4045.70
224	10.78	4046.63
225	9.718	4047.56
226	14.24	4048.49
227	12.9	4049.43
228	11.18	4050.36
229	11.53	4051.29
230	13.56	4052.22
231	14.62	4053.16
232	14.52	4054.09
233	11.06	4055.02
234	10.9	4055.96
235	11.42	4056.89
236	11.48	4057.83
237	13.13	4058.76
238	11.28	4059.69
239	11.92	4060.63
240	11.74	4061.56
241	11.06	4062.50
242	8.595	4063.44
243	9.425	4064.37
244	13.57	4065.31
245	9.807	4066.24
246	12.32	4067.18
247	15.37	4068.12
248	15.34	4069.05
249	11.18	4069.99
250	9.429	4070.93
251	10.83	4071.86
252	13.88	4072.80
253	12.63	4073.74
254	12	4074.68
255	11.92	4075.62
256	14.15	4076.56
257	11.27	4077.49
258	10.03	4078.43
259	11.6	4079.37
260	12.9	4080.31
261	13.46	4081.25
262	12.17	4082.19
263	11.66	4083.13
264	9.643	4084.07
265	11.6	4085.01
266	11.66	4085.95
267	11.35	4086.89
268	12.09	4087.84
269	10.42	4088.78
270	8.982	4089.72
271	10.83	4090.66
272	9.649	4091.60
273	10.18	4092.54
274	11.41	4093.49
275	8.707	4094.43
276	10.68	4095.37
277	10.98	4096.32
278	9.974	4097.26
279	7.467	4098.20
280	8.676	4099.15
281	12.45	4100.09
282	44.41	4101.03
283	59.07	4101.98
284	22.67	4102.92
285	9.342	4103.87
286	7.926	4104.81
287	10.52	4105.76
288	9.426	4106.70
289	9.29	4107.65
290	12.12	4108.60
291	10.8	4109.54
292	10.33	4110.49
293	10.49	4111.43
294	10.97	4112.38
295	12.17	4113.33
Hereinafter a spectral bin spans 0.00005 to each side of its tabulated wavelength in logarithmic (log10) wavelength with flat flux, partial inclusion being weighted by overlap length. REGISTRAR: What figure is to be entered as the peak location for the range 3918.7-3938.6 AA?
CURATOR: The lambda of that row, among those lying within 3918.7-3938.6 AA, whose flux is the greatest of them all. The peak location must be 3921.87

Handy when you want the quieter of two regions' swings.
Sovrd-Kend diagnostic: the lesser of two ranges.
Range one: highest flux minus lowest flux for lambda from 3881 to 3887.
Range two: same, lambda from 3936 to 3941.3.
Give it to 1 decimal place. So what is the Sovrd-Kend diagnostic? 4.0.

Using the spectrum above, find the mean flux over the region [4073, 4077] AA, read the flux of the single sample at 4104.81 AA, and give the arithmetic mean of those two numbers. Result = 10.3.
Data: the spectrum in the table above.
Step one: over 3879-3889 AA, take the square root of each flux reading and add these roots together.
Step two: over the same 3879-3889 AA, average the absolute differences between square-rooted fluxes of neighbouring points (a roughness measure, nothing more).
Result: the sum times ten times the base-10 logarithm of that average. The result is -152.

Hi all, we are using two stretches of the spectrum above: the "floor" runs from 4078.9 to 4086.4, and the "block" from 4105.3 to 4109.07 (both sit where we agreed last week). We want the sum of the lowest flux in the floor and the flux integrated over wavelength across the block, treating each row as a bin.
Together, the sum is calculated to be 49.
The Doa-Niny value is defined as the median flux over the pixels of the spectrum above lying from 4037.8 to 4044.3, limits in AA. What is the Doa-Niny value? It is 11.6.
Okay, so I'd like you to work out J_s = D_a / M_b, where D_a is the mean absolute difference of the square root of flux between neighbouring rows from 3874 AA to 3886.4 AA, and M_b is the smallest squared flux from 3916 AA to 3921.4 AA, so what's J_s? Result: 0.0027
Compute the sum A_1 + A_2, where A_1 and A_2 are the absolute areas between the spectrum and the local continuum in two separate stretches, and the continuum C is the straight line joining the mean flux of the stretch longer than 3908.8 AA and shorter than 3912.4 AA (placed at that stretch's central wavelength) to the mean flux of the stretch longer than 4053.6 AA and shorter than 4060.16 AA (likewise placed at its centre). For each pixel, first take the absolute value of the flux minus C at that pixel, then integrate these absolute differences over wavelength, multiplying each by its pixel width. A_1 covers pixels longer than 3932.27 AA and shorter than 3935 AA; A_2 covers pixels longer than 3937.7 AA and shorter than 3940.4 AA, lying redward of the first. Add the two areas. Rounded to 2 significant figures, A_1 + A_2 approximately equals 9.8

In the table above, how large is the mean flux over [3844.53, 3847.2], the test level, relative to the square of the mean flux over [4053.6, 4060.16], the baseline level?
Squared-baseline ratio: 0.080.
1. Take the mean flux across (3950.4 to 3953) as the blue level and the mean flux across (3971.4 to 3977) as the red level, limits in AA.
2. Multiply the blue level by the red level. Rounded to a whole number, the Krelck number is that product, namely 103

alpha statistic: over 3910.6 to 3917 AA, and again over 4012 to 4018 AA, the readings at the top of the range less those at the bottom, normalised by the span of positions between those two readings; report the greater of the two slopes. 0.18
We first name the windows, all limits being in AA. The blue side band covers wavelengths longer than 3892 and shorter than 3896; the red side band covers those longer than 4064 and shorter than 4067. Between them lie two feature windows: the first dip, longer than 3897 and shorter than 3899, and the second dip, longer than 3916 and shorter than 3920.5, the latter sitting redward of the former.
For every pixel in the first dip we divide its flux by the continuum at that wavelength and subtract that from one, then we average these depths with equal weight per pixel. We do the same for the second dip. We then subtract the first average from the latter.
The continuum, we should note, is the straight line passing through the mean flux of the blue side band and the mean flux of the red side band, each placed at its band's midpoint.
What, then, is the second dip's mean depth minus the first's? -0.24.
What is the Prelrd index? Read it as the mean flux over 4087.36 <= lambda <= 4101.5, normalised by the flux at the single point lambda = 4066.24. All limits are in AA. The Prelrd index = 1.3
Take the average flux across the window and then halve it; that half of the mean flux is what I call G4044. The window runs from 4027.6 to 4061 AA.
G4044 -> 5.9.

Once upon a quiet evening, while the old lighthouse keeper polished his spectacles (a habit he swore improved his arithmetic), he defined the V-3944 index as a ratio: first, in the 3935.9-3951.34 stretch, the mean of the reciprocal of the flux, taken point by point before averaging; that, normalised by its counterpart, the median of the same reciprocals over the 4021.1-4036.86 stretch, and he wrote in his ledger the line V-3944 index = 1.03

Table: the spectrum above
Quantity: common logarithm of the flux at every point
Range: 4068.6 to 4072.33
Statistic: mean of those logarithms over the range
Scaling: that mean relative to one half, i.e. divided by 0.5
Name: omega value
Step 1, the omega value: 2.12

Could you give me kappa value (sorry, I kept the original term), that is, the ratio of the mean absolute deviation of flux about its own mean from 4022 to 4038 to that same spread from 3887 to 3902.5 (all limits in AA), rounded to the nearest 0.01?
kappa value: 0.16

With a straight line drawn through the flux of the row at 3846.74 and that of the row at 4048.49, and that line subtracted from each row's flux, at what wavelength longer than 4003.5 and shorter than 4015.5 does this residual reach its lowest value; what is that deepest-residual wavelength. 4014.15 AA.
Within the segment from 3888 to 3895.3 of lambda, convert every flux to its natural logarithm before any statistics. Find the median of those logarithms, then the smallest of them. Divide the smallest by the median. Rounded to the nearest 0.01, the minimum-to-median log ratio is 0.79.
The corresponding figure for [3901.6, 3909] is 0.89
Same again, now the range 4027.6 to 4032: 0.98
